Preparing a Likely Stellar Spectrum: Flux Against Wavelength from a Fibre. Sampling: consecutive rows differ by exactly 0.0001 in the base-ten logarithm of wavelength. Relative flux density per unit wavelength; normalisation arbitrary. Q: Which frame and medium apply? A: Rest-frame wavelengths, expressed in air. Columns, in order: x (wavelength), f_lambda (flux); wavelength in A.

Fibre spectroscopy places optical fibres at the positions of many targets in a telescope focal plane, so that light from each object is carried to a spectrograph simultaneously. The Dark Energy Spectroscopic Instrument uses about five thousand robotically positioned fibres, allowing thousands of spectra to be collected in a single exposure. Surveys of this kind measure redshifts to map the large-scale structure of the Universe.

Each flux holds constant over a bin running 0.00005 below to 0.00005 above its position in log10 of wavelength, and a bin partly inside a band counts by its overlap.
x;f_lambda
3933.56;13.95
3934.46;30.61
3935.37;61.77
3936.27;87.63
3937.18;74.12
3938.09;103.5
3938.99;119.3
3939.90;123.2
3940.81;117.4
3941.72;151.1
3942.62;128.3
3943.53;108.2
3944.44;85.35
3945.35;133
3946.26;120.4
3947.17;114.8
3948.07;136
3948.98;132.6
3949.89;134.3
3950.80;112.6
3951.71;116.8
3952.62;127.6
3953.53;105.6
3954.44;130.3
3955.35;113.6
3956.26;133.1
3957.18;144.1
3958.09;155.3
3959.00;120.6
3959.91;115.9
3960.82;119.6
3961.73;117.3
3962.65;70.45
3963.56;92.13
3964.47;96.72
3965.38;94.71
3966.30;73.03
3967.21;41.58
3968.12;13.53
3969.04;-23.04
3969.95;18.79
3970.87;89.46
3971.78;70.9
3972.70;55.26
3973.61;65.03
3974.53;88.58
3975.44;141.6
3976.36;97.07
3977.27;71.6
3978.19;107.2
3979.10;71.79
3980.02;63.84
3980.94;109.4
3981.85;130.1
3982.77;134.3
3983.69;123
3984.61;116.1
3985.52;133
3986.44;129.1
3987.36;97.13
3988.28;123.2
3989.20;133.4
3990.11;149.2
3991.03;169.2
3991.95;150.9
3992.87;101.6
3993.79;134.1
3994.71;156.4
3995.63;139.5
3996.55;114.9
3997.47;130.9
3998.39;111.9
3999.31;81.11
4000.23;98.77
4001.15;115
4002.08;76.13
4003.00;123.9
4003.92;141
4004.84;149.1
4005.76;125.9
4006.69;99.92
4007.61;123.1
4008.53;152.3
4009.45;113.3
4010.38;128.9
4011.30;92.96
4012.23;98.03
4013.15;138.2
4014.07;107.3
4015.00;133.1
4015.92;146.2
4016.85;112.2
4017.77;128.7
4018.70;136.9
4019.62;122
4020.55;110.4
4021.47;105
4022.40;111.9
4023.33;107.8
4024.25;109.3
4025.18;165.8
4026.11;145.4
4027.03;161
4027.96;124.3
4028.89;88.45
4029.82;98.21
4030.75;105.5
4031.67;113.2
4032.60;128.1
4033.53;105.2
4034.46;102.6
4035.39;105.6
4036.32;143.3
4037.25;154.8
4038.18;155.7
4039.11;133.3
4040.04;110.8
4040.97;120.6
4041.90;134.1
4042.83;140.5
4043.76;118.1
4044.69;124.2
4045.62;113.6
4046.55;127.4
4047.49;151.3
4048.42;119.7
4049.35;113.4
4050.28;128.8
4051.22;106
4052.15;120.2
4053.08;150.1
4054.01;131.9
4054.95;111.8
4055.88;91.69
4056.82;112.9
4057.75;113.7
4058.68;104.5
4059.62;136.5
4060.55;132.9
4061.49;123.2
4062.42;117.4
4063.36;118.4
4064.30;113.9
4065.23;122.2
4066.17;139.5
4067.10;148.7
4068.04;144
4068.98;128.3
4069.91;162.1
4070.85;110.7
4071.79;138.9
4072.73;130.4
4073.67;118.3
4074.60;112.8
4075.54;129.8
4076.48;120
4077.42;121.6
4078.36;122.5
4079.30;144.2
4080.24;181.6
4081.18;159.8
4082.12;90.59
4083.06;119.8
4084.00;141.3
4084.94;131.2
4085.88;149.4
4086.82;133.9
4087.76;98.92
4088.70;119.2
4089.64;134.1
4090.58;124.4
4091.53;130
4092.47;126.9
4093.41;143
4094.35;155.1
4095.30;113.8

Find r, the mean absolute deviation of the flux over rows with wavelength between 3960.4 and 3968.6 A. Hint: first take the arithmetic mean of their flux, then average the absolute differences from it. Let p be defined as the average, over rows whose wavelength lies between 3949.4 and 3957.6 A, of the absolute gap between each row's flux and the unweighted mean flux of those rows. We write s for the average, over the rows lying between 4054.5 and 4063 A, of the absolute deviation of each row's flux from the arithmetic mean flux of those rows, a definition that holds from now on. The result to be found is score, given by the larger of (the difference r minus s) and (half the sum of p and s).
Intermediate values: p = 11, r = 26.9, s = 10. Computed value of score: 17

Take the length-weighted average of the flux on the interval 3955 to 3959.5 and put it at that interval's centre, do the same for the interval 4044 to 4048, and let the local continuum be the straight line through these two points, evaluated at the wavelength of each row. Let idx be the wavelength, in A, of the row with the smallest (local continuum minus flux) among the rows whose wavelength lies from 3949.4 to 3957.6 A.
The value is 3957.18 A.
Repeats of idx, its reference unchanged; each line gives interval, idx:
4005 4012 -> 4008.53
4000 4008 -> 4004.84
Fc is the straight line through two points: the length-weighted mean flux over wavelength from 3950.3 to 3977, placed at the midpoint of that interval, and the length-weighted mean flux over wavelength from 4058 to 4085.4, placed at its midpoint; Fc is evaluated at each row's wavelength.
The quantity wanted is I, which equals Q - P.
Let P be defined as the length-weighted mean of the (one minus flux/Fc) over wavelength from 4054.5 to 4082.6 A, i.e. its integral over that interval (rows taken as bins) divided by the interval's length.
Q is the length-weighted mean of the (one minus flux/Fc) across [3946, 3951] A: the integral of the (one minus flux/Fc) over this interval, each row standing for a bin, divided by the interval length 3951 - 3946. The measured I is -0.5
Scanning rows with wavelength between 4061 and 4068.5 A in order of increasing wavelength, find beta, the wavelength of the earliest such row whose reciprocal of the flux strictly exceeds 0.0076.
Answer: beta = 4061.49 A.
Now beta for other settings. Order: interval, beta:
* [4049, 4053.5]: 4049.35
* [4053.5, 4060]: 4054.95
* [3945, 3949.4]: 3946.26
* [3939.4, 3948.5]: 3939.90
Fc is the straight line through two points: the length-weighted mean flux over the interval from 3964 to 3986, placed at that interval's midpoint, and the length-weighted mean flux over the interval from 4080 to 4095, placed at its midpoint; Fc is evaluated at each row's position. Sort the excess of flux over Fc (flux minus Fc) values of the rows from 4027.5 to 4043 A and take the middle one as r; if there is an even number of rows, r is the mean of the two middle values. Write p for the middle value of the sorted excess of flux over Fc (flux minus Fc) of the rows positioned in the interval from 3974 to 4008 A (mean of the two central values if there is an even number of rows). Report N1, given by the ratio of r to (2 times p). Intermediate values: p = 29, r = 9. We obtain 0.15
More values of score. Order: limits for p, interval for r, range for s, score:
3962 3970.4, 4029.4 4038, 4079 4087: 27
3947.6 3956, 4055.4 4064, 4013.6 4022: 11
